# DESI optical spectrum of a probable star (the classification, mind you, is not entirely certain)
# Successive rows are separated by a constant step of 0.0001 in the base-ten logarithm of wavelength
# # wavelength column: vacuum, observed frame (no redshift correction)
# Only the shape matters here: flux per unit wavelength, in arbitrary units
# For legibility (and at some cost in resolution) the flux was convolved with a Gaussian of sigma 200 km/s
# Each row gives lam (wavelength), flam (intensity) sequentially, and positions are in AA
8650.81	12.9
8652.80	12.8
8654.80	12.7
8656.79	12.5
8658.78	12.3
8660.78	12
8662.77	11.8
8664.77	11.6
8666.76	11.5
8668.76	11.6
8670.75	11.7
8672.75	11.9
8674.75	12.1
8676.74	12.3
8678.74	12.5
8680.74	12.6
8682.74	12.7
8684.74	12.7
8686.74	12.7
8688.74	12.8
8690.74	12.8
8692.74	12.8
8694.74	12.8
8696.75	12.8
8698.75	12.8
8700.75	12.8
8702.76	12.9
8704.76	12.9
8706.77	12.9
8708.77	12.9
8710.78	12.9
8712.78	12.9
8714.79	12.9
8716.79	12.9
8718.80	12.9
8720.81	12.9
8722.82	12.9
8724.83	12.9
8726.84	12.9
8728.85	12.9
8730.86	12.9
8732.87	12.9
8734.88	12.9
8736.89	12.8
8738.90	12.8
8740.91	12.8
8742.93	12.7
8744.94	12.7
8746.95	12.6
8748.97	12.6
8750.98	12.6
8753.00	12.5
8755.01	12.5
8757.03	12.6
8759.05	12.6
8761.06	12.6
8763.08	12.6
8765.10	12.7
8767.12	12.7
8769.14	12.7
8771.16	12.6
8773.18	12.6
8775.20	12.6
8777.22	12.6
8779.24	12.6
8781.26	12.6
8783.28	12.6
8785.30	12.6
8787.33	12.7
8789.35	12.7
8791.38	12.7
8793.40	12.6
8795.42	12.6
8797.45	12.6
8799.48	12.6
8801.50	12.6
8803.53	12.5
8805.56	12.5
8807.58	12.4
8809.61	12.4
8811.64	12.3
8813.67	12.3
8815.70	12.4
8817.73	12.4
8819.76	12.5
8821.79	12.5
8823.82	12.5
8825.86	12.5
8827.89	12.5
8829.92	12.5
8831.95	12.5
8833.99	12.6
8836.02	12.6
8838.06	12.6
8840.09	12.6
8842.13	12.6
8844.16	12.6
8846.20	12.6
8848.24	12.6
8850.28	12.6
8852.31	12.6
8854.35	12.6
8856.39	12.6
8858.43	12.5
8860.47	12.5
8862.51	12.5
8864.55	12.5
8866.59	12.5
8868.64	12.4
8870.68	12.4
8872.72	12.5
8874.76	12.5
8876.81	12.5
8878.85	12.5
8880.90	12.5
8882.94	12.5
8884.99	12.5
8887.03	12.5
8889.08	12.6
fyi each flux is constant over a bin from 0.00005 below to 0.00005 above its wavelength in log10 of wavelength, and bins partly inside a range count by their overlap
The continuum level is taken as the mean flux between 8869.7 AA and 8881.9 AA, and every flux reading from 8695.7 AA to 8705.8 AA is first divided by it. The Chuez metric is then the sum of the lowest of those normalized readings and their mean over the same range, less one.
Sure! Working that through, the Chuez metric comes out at 1.05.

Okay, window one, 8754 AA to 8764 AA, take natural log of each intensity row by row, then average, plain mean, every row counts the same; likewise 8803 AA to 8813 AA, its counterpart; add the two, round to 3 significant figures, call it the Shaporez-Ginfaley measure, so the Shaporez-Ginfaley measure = 5.05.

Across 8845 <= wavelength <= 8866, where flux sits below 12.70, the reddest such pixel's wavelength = 8864.55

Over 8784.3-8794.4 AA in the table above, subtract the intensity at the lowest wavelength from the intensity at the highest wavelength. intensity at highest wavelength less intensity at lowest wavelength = 0.00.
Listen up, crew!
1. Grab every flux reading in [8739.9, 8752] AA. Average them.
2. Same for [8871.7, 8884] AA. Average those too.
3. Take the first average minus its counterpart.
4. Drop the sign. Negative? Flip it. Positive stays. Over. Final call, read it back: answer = 0.17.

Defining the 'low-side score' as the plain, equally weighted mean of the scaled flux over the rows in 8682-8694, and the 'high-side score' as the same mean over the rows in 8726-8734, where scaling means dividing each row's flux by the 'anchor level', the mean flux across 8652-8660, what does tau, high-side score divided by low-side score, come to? 1.01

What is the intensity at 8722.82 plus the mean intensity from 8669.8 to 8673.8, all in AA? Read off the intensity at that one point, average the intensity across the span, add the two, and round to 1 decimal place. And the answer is 24.7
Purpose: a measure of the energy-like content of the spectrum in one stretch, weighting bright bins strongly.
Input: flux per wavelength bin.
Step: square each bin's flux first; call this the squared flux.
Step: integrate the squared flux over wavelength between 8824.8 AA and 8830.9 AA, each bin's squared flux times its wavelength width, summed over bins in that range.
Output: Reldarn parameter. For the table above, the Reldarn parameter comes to 953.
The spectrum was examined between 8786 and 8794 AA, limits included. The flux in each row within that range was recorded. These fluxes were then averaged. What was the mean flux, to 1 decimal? 12.7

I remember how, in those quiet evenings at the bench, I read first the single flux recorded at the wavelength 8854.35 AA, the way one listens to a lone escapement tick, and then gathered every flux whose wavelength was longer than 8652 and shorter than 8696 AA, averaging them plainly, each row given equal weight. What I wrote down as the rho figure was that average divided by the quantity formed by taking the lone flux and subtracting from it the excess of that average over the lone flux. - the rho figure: 0.96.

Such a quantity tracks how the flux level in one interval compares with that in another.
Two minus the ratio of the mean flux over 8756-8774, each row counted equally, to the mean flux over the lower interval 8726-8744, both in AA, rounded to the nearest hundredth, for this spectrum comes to 1.02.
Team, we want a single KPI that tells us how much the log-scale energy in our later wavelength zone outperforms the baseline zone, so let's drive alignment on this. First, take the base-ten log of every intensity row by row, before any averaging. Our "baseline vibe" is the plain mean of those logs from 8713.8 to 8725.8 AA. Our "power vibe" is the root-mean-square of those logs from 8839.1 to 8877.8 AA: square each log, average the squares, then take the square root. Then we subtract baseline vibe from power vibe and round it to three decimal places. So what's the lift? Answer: -0.012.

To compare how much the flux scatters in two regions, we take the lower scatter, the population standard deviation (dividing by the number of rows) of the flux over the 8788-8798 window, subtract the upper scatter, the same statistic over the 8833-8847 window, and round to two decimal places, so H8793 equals 0.05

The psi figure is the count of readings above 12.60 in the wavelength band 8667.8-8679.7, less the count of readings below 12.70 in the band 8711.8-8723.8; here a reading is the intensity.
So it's 0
